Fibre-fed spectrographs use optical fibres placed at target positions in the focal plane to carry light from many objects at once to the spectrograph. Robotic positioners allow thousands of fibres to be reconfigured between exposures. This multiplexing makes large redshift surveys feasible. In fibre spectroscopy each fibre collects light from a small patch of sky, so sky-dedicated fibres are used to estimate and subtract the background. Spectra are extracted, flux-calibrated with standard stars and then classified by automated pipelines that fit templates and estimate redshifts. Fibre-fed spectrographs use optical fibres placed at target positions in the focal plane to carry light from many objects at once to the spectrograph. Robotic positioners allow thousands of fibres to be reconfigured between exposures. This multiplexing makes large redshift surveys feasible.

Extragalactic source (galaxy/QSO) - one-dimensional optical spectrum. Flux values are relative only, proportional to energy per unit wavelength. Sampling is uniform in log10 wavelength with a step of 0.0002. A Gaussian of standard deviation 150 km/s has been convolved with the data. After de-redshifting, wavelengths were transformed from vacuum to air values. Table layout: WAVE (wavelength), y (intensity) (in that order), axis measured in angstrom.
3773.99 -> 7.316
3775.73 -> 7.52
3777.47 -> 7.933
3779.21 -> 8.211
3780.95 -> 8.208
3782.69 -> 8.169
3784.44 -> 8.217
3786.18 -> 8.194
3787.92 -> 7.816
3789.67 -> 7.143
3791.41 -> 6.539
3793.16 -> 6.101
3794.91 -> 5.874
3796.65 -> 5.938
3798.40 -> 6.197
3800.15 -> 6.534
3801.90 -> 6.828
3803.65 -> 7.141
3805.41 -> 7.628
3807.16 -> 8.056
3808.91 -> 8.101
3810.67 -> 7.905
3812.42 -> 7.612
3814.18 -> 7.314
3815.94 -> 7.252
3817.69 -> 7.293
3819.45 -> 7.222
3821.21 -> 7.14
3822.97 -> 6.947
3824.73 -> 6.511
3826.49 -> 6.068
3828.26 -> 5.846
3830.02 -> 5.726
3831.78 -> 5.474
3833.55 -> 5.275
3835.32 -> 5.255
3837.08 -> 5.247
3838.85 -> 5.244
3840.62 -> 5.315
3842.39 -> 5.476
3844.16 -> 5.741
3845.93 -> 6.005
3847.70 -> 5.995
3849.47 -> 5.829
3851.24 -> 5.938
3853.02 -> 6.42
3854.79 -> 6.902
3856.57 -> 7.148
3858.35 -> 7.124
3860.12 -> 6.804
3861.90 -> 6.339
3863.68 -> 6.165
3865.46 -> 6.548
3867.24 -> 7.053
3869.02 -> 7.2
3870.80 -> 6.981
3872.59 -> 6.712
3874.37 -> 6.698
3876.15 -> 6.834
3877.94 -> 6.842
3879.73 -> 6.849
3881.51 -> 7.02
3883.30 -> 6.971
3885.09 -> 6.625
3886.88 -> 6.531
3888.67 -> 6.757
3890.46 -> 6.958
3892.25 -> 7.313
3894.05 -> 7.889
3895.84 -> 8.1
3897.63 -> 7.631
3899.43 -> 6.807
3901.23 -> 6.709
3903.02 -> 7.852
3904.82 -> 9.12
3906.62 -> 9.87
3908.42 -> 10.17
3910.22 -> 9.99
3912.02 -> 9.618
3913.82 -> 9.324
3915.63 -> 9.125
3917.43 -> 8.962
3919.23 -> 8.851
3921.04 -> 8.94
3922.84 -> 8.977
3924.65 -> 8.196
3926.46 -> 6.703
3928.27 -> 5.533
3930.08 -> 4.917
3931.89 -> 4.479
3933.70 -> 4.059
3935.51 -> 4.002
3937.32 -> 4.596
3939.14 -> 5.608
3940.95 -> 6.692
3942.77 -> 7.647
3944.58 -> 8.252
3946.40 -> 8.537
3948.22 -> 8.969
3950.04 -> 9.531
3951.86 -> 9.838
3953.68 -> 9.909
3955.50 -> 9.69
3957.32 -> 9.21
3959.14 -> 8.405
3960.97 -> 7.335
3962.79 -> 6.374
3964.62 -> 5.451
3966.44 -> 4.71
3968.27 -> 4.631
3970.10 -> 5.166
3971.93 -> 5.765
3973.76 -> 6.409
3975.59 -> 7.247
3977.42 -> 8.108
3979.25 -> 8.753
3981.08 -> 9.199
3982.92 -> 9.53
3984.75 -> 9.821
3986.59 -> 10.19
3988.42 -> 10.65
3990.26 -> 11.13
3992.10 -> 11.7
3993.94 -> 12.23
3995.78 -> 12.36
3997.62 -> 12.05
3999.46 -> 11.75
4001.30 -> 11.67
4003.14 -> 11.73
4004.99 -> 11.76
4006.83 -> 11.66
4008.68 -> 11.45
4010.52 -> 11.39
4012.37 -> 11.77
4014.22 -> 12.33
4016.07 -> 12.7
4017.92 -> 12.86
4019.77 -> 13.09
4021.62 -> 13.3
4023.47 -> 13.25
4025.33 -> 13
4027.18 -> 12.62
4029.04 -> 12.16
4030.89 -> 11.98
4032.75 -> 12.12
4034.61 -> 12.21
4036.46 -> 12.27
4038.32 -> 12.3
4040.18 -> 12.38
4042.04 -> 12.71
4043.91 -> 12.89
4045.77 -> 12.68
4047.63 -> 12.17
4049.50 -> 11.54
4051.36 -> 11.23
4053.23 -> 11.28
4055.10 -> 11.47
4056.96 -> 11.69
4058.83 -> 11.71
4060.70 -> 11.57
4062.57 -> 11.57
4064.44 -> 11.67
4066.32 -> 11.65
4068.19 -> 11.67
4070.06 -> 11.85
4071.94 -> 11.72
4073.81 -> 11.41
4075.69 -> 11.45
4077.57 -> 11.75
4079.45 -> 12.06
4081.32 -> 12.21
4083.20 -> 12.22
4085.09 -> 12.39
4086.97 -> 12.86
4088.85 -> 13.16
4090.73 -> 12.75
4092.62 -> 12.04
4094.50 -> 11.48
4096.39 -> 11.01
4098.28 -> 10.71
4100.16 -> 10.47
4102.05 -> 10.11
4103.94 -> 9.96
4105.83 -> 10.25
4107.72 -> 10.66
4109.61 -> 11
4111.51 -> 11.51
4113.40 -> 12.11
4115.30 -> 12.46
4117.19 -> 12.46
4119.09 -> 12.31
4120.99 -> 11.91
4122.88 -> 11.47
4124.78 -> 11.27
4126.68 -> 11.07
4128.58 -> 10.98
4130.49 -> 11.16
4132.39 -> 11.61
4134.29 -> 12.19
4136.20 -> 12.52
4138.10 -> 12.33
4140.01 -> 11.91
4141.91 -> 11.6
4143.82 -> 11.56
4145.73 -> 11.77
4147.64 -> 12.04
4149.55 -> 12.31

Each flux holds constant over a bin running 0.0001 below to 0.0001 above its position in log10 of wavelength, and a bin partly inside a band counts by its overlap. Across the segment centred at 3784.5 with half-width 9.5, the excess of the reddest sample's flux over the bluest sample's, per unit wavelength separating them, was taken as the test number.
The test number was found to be -0.08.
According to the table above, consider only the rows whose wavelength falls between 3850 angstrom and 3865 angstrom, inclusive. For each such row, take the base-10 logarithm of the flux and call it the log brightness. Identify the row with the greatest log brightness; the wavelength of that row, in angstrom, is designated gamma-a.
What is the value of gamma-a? 3856.57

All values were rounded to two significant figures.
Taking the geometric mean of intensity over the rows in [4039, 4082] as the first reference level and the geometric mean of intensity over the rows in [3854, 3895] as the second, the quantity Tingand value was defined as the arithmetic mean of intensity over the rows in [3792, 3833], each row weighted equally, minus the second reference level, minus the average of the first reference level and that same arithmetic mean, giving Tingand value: -9.4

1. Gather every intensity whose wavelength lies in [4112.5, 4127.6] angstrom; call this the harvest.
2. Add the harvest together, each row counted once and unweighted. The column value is 95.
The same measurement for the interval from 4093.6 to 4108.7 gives 85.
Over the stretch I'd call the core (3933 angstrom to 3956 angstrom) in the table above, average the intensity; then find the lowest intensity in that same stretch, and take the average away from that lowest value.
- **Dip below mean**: -3.5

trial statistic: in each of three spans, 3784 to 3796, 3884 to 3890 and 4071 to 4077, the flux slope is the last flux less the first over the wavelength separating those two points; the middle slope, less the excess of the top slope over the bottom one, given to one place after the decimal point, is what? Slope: -0.1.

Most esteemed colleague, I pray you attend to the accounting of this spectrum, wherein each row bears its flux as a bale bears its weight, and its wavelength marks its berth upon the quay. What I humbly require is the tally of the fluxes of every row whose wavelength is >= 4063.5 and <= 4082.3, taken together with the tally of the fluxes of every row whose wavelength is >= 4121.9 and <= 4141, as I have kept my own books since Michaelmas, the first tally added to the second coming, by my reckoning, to 234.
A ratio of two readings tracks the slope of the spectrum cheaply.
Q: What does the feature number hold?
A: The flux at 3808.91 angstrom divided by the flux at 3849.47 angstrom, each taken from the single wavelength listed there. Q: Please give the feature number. 1.4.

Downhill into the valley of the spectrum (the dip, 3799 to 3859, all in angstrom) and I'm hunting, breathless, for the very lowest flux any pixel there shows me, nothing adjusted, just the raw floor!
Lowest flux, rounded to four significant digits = 5.244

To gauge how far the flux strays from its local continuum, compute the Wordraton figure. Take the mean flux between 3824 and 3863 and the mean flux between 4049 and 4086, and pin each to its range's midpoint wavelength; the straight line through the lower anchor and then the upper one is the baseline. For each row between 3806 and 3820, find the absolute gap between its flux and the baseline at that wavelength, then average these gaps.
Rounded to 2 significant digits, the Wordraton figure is 2.4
